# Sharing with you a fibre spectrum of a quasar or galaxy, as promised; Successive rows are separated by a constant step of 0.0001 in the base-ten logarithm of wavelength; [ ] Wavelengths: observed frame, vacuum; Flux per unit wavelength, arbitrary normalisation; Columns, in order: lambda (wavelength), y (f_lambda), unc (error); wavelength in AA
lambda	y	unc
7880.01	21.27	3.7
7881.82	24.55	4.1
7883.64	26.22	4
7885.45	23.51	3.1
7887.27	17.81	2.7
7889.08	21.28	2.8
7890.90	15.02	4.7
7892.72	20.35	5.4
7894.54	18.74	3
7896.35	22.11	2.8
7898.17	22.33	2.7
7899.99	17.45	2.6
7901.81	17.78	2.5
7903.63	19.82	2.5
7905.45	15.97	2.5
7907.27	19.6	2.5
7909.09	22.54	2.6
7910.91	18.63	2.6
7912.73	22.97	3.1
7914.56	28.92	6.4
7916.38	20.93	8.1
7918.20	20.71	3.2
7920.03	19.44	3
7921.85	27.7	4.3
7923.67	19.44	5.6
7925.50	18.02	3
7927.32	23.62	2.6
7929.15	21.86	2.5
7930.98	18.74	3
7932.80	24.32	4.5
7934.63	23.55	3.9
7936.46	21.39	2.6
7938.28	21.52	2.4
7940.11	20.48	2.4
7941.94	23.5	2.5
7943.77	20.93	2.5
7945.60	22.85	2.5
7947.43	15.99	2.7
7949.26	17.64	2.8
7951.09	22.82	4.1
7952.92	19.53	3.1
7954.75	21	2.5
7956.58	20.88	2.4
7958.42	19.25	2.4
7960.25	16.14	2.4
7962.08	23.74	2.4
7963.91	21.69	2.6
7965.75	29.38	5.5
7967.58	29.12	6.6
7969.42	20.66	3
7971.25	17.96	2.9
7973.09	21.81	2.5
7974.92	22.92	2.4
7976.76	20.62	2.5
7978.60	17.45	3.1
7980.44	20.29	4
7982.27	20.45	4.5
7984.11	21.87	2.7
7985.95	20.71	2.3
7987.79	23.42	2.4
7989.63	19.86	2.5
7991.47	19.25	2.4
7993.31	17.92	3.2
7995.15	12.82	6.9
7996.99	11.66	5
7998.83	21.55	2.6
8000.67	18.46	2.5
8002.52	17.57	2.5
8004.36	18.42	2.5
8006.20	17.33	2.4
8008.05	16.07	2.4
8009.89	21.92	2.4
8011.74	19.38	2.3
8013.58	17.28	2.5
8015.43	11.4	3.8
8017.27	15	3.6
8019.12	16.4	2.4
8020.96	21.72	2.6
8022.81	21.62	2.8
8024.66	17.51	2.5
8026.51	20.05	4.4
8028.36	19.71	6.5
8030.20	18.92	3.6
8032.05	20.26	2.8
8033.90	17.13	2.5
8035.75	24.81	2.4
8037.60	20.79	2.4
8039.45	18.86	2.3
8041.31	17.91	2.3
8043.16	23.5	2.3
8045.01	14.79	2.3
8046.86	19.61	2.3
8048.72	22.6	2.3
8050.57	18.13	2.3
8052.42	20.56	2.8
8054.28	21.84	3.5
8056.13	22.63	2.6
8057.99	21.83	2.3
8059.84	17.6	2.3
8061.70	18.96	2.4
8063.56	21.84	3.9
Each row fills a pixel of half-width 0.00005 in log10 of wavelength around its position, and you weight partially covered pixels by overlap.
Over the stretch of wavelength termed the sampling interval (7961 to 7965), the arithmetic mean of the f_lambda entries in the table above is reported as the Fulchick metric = 22.7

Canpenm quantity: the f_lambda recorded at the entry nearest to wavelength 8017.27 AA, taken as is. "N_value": 15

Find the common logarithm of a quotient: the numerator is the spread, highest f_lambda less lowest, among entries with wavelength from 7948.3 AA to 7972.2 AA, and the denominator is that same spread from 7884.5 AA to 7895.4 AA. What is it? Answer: 0.19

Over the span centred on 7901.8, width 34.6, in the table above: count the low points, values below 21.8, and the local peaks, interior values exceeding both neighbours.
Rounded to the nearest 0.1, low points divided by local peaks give 2.2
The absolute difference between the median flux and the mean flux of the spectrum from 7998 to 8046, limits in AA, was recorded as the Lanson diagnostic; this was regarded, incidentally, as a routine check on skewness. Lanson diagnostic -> 0.12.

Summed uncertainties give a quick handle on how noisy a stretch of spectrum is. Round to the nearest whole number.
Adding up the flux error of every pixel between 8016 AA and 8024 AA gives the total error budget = 11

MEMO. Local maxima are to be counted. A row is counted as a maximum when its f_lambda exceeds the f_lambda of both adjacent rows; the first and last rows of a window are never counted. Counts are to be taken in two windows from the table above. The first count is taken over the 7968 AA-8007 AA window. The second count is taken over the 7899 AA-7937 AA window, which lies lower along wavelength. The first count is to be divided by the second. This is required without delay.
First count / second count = 0.83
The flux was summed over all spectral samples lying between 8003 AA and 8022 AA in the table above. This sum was 175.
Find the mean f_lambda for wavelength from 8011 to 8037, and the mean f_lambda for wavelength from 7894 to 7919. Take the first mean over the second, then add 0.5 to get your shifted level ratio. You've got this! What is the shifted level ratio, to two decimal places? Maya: 1.41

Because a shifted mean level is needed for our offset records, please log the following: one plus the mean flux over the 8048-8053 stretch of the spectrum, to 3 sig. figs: 21.4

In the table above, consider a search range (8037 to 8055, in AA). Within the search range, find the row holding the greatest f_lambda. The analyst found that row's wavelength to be 8043.16 AA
